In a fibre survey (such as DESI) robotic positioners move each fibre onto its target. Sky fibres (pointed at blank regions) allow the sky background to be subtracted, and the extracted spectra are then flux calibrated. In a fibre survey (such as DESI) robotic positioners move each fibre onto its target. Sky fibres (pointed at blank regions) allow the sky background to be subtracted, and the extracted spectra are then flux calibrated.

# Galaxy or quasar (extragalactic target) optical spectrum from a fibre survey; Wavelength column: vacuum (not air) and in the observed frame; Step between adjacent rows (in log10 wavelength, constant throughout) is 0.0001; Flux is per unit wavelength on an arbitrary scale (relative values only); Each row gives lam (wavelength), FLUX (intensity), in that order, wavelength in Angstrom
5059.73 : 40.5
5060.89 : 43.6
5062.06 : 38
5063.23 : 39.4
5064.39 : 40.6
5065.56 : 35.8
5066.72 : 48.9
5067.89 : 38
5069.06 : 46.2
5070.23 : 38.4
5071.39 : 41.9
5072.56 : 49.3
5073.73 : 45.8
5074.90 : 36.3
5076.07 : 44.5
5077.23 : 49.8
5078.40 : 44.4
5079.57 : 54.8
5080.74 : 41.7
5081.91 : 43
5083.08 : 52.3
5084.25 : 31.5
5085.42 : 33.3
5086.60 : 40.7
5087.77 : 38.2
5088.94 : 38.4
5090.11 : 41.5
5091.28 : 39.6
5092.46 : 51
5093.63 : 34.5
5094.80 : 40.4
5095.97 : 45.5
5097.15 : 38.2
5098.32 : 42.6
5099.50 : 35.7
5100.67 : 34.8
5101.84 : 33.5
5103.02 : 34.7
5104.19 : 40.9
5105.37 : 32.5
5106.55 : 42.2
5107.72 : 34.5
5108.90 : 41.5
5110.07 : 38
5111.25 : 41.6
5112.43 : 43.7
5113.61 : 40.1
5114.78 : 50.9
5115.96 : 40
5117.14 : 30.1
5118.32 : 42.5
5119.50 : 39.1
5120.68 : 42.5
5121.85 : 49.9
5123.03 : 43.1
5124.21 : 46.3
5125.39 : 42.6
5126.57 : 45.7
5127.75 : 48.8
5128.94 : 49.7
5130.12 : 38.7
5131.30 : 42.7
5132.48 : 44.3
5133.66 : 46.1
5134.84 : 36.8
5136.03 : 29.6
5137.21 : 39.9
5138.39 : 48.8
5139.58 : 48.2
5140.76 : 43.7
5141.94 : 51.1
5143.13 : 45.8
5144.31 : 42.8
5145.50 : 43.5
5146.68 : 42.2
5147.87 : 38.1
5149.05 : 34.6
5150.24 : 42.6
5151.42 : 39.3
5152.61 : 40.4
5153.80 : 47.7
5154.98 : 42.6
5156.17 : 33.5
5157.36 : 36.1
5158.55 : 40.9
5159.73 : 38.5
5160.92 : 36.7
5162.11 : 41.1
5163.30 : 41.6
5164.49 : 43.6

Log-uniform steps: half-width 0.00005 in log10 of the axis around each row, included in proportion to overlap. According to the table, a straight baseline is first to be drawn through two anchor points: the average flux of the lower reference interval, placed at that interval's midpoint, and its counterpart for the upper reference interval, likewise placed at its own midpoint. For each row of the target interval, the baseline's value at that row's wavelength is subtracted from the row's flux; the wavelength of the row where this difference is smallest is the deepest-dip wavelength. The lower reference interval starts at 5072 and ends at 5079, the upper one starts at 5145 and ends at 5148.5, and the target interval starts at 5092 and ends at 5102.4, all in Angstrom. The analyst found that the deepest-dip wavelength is 5101.84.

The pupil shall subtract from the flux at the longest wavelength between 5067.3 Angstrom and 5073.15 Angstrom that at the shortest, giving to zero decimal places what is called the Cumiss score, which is 11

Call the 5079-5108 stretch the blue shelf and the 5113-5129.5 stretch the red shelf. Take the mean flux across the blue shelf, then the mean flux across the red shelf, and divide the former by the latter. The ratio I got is 0.91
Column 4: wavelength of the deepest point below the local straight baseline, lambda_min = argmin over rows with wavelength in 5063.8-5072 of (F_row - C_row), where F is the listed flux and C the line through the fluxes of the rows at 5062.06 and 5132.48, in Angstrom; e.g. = 5065.56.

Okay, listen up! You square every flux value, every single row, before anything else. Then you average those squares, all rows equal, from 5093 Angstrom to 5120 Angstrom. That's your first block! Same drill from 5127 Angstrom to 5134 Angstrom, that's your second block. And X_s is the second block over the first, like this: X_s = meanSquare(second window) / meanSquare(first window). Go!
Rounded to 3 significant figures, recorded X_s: 1.32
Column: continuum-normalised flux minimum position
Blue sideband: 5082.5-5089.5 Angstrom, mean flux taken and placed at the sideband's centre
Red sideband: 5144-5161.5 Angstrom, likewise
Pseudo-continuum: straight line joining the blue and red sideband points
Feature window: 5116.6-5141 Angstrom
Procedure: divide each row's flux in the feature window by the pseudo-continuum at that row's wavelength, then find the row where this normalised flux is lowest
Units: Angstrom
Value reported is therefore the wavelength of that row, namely 5136.03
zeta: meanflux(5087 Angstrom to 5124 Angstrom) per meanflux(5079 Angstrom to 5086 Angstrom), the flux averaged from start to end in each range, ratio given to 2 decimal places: 0.94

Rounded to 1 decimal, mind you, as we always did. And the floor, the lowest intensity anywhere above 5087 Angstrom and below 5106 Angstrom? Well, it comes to 32.5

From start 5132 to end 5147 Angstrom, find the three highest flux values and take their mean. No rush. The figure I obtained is 49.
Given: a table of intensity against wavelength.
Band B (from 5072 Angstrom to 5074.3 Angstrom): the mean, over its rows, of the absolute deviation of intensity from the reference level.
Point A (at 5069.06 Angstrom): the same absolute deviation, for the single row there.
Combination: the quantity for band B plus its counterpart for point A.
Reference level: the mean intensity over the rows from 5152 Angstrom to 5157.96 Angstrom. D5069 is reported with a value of 14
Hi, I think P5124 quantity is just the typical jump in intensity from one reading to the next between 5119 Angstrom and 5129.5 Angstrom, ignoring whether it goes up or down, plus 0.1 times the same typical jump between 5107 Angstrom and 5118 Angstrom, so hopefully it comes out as 4.6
